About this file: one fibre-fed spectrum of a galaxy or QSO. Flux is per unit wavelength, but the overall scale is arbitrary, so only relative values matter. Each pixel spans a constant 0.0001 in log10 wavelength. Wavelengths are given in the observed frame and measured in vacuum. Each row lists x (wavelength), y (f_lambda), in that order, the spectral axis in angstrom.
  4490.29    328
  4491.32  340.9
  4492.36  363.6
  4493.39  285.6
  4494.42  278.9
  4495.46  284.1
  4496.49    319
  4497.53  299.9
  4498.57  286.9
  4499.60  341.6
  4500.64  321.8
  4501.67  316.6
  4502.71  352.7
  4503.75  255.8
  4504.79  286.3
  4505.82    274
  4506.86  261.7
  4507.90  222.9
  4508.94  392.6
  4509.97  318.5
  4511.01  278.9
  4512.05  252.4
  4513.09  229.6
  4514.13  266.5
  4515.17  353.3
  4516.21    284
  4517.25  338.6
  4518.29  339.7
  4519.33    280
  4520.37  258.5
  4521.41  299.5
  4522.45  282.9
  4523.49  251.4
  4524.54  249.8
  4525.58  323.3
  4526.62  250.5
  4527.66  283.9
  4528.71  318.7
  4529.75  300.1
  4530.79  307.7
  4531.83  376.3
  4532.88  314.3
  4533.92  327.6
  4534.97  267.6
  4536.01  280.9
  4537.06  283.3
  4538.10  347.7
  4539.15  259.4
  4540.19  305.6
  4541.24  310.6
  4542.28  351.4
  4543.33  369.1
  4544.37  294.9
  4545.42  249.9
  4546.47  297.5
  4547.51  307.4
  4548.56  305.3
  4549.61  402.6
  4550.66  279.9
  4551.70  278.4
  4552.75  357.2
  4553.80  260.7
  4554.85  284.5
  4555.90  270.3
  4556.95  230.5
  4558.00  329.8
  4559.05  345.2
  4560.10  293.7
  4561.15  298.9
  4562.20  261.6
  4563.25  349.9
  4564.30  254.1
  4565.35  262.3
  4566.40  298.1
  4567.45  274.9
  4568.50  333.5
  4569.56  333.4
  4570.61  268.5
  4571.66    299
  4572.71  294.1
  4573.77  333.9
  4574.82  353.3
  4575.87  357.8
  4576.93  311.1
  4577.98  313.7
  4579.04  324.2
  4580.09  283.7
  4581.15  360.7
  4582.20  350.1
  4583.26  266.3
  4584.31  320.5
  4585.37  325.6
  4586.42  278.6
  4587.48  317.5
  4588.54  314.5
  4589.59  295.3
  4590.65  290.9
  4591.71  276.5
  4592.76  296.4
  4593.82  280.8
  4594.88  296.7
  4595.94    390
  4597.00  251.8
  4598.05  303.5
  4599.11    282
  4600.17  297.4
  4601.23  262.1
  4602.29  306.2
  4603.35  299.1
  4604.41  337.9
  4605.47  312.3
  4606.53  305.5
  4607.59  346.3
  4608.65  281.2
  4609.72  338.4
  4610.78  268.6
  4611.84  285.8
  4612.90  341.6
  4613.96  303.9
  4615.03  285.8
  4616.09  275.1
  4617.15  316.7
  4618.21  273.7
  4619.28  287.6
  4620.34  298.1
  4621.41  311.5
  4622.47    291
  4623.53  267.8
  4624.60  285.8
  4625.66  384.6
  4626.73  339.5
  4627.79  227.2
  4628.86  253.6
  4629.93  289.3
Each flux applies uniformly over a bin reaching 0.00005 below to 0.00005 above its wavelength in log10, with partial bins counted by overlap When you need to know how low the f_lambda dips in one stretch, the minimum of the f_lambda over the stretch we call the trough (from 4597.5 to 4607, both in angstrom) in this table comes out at 262.1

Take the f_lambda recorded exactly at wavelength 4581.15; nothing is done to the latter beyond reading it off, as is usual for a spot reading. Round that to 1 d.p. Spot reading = 360.7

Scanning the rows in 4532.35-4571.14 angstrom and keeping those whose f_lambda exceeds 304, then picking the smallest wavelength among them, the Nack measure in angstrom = 4532.88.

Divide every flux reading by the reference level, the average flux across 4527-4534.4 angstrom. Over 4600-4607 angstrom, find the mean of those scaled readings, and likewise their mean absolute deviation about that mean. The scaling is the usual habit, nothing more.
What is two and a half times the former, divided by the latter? 53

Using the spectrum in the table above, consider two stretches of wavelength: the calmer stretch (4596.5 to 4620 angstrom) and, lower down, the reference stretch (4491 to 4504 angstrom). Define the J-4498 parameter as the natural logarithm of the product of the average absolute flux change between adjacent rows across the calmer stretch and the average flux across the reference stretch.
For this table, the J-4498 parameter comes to 9.27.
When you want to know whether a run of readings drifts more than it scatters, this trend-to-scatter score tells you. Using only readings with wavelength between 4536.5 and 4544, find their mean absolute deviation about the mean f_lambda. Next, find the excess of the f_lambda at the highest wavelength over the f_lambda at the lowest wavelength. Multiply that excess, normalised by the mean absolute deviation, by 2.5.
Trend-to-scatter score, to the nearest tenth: 6.6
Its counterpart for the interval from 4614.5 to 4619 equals -2.1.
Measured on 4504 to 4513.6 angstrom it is -4.0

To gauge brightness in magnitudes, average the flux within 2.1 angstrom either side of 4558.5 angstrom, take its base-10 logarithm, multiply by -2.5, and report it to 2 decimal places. -6.19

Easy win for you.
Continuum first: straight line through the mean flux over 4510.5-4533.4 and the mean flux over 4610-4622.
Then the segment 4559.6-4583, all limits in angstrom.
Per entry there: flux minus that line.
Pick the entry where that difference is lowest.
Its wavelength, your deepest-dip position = 4564.30 angstrom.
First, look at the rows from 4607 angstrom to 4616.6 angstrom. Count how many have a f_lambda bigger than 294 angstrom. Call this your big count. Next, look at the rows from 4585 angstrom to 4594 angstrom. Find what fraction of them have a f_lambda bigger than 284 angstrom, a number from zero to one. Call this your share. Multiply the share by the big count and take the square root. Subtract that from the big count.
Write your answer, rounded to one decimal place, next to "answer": 2.4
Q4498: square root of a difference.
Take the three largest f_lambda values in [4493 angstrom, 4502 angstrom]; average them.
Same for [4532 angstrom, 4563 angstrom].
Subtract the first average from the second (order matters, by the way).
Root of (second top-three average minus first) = 7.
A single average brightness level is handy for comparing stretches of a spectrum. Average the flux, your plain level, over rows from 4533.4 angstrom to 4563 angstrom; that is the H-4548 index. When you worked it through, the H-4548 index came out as 302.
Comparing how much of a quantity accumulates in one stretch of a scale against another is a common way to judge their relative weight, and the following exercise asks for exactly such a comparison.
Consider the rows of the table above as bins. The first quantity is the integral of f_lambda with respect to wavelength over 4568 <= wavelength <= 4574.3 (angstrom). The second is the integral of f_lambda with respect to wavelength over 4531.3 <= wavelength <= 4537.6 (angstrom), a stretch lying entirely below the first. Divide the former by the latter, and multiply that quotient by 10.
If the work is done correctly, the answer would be 10.1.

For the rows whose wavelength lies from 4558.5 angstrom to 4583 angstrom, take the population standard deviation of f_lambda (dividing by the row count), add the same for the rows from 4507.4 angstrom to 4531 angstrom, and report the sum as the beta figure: 74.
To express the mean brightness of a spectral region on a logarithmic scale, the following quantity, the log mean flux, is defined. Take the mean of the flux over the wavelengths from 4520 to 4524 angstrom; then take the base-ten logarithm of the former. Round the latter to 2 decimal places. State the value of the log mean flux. 2.44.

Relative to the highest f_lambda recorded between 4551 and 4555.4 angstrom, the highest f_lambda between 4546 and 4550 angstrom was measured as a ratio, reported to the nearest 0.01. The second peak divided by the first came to 1.13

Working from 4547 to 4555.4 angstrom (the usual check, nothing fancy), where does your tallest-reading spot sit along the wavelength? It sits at 4549.61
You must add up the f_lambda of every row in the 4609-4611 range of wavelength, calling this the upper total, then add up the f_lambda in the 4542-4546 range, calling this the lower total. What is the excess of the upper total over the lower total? -658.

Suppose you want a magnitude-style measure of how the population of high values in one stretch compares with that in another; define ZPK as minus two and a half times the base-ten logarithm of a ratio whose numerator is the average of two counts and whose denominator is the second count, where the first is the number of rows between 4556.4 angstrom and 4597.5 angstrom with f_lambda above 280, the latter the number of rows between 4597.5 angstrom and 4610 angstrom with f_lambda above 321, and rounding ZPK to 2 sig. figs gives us -1.8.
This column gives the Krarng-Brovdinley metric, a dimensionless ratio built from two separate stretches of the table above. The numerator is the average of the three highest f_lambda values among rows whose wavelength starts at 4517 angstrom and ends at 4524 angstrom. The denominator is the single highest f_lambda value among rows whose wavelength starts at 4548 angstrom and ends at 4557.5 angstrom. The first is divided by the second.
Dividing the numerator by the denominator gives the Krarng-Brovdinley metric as 0.81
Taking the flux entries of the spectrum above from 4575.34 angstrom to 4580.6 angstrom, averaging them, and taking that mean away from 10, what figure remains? -308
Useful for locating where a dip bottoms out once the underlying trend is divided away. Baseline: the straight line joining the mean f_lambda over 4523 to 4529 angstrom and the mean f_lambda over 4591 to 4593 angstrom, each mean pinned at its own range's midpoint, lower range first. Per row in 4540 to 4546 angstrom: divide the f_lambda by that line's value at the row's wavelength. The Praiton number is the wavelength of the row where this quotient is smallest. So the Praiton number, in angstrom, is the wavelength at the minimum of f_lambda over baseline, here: 4545.42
